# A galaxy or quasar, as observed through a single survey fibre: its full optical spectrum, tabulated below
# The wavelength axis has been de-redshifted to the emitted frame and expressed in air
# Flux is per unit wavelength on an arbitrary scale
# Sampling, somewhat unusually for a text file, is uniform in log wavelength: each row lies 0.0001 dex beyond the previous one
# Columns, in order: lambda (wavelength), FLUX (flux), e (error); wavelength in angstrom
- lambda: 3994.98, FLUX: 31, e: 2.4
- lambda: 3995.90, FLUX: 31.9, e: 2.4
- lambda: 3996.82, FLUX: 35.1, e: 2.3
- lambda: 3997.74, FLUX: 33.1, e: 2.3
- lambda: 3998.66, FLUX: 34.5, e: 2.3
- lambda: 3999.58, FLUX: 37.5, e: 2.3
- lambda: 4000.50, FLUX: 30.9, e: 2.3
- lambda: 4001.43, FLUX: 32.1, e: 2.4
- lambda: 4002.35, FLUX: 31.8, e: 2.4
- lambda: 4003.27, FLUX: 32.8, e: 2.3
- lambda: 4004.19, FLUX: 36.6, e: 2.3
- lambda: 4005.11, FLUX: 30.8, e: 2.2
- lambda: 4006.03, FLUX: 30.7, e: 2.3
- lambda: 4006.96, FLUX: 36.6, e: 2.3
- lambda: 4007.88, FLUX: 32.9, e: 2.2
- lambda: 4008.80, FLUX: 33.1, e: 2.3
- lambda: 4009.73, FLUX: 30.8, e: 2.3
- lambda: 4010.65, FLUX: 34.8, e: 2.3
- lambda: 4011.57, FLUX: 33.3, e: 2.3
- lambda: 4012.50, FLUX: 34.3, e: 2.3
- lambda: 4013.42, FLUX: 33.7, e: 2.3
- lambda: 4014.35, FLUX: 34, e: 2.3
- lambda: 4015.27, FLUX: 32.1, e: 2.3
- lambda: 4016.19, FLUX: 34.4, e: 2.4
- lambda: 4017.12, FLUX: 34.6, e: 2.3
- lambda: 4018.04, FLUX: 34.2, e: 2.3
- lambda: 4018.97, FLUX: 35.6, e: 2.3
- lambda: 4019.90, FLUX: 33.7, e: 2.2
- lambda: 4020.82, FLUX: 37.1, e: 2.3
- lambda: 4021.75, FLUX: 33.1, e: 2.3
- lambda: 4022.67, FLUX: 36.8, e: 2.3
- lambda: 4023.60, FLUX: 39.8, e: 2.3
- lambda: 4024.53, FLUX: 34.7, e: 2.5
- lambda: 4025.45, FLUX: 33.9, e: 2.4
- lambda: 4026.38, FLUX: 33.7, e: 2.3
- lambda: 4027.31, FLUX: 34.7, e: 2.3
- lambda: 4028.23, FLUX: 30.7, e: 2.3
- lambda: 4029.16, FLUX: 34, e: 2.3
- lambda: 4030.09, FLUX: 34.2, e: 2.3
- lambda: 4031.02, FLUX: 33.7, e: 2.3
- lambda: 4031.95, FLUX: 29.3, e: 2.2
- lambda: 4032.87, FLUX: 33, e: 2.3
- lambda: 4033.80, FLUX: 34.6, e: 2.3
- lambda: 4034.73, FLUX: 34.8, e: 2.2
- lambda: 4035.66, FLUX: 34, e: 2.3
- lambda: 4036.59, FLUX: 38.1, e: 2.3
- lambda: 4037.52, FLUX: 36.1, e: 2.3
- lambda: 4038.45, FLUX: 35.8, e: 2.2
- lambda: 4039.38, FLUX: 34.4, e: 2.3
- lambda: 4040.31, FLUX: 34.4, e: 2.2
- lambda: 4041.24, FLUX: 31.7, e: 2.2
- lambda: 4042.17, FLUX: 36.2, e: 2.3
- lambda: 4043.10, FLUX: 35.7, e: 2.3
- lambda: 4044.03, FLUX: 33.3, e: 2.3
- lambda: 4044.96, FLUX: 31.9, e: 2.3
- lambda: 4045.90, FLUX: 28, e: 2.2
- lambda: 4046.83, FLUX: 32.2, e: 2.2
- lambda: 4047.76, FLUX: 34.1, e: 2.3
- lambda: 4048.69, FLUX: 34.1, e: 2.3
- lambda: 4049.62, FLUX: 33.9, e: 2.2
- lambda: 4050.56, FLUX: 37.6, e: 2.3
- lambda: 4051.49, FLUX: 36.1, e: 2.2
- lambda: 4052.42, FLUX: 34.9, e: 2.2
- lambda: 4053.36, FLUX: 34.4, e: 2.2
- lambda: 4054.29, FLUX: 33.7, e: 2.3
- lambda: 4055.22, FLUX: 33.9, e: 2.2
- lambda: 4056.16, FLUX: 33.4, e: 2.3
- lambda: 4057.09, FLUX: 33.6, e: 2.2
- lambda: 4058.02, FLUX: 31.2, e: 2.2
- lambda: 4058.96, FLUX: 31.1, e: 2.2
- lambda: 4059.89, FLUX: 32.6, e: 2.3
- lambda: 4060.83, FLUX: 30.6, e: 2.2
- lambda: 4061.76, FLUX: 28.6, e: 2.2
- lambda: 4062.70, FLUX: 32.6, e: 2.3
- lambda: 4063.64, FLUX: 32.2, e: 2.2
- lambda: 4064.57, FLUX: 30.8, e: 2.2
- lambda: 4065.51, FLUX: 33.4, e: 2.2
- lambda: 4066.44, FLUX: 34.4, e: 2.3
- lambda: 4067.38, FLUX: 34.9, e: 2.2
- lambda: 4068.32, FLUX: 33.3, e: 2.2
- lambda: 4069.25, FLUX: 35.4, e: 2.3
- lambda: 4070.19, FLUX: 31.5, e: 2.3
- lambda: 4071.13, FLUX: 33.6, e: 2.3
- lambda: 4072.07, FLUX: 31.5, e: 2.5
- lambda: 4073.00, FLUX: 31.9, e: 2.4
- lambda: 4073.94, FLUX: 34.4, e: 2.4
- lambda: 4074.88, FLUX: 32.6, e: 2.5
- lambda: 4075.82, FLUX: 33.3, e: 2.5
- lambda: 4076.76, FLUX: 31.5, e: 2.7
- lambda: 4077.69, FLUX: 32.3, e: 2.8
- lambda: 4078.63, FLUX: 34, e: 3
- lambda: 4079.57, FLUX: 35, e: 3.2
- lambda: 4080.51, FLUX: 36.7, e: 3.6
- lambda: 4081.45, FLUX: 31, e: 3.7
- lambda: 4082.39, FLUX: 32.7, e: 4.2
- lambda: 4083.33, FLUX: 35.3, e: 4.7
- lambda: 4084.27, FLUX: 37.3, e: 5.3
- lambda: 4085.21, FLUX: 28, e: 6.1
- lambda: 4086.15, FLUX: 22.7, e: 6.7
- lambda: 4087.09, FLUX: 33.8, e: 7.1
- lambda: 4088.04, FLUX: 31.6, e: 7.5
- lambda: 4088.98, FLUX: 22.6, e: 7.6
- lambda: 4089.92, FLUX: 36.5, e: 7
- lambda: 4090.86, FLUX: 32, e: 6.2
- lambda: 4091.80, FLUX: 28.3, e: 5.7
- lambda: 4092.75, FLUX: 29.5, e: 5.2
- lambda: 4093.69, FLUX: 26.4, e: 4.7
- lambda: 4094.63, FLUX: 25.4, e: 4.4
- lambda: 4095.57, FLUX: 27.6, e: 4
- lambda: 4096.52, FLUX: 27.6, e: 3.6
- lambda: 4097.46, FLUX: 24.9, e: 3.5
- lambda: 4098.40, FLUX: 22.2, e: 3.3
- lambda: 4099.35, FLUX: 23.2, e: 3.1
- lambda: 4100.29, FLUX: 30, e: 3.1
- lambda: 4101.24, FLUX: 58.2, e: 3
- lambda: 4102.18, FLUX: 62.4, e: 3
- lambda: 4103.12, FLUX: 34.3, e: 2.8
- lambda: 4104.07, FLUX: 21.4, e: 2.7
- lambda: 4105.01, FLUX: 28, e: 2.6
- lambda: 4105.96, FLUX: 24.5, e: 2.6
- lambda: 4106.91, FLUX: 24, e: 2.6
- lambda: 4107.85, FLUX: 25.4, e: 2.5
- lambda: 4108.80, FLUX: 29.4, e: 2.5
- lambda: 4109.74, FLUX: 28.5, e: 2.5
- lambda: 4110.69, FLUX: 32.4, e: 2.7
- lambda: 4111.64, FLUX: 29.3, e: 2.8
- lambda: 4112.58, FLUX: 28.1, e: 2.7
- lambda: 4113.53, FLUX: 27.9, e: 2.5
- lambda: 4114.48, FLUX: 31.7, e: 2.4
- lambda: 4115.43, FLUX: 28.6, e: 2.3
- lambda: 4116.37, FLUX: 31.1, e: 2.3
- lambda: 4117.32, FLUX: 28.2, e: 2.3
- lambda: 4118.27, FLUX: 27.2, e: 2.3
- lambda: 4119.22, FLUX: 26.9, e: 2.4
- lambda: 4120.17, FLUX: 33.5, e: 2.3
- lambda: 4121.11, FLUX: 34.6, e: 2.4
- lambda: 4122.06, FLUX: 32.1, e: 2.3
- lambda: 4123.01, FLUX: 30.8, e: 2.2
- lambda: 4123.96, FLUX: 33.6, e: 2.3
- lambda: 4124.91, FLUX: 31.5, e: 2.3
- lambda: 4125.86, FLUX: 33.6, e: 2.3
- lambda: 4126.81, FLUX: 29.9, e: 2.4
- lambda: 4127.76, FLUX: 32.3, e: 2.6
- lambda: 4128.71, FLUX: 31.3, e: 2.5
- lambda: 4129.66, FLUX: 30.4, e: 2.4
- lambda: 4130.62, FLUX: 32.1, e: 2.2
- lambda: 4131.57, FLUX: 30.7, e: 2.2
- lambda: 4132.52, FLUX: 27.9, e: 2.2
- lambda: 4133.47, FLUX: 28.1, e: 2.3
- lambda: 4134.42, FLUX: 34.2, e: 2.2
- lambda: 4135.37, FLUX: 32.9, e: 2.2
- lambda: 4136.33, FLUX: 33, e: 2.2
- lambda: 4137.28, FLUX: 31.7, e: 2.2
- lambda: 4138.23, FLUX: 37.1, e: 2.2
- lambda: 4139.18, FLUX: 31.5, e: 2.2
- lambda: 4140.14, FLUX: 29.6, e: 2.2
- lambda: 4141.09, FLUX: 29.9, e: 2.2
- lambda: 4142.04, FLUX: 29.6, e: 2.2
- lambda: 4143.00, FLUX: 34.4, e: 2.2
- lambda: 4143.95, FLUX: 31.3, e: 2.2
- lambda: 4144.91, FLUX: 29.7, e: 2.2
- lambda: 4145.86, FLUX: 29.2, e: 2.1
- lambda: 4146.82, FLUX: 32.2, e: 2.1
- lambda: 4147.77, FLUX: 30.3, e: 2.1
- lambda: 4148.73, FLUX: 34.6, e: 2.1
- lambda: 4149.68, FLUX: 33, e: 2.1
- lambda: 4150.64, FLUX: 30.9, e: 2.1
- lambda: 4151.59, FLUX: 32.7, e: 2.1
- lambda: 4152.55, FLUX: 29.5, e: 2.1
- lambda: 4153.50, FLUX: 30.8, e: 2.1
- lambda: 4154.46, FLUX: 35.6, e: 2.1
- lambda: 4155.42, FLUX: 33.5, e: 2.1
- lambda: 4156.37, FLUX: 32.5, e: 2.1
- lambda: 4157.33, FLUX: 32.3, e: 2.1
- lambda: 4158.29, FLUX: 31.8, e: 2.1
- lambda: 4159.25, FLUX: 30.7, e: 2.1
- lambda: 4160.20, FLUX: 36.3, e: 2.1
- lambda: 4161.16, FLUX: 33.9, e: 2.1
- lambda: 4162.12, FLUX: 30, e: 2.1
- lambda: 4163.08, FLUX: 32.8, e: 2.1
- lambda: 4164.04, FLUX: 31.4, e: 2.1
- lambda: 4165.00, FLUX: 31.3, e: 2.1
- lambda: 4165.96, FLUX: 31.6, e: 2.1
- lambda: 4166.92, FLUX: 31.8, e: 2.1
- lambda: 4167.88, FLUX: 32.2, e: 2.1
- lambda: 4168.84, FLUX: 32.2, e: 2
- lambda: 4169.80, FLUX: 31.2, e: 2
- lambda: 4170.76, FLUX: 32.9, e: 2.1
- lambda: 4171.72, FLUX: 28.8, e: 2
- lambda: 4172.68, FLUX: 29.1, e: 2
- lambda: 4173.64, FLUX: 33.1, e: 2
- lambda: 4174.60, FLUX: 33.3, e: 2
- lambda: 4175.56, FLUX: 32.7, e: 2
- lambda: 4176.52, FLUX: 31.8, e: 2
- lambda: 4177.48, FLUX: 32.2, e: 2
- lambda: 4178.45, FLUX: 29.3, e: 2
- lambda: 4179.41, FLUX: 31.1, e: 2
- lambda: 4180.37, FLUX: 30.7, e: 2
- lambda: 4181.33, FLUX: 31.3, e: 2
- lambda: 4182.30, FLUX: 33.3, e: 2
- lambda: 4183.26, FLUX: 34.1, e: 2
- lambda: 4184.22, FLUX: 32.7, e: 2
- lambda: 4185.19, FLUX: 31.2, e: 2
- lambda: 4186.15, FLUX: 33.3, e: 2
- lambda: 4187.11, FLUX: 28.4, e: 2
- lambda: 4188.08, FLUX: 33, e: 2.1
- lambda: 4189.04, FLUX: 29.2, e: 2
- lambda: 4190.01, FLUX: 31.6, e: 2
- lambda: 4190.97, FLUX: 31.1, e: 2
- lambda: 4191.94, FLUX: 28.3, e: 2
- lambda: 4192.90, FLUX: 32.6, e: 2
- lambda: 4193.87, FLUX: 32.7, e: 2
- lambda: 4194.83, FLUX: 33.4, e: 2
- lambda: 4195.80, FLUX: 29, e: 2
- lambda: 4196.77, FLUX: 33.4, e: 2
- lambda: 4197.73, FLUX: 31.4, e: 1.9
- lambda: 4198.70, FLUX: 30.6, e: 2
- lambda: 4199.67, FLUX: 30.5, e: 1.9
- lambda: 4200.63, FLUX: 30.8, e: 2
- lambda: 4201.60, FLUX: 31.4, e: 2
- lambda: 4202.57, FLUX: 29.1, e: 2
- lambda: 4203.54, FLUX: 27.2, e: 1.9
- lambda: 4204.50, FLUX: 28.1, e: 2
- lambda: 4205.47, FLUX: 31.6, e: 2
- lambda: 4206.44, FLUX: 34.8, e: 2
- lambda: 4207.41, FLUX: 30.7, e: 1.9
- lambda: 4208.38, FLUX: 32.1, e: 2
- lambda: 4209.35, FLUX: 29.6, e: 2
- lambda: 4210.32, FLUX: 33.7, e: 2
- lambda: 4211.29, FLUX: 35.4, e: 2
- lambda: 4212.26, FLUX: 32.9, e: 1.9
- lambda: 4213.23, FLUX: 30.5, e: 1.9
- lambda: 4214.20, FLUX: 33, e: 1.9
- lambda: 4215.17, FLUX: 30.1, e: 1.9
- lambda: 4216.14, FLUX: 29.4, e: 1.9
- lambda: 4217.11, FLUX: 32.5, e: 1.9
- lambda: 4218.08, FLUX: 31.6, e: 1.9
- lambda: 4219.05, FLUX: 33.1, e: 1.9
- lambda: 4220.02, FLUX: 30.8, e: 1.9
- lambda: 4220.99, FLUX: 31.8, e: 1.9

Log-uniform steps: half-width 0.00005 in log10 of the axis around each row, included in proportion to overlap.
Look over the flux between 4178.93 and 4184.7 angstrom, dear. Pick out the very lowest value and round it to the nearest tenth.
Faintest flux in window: 30.7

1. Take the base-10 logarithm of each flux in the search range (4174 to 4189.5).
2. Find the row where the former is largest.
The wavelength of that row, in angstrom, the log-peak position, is 4183.26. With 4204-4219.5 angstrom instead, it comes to 4211.29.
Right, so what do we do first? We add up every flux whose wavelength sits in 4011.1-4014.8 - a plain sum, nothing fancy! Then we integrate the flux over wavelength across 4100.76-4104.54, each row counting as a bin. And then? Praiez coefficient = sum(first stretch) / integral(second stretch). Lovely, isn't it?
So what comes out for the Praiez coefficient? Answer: 0.81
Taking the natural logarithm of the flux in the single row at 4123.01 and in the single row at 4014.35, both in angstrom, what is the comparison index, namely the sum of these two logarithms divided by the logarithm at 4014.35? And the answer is 1.972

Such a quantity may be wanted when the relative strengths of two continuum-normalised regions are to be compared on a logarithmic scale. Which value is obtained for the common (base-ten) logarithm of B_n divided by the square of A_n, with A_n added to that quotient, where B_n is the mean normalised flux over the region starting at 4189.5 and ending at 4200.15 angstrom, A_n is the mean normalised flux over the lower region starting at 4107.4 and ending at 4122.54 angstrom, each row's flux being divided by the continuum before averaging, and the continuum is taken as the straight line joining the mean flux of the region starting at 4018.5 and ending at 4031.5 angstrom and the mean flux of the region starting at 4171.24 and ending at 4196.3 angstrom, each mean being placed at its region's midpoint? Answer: 0.329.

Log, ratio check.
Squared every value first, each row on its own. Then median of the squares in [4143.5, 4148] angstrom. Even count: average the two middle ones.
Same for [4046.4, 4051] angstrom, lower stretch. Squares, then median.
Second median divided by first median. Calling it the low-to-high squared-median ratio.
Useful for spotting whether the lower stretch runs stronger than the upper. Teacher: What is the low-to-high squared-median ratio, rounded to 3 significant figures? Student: 1.27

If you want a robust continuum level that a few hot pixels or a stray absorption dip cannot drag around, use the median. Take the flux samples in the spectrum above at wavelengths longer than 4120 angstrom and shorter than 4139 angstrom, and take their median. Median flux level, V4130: 32.1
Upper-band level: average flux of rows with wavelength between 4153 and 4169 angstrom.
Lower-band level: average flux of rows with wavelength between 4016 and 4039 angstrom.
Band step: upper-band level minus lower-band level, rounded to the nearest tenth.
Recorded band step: -2.2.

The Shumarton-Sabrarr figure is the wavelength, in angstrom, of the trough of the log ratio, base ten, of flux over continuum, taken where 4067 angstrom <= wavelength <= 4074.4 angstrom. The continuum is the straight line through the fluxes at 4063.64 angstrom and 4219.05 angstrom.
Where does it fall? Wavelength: 4072.07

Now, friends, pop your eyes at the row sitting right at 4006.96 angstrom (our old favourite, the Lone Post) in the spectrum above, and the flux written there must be 36.6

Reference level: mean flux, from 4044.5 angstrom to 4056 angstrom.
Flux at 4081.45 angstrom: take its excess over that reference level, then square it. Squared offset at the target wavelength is 7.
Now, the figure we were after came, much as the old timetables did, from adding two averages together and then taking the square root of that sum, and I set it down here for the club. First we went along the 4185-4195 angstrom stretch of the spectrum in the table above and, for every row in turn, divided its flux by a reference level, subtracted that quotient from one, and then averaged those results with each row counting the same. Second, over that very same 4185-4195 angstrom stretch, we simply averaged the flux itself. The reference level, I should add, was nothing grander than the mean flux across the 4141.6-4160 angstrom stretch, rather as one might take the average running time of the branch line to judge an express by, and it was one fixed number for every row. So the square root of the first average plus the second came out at 5.60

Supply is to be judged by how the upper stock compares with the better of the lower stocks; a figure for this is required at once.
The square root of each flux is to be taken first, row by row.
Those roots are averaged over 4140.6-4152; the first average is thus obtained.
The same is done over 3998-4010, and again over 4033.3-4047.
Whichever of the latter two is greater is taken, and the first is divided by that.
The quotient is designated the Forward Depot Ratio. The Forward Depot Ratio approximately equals 0.96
